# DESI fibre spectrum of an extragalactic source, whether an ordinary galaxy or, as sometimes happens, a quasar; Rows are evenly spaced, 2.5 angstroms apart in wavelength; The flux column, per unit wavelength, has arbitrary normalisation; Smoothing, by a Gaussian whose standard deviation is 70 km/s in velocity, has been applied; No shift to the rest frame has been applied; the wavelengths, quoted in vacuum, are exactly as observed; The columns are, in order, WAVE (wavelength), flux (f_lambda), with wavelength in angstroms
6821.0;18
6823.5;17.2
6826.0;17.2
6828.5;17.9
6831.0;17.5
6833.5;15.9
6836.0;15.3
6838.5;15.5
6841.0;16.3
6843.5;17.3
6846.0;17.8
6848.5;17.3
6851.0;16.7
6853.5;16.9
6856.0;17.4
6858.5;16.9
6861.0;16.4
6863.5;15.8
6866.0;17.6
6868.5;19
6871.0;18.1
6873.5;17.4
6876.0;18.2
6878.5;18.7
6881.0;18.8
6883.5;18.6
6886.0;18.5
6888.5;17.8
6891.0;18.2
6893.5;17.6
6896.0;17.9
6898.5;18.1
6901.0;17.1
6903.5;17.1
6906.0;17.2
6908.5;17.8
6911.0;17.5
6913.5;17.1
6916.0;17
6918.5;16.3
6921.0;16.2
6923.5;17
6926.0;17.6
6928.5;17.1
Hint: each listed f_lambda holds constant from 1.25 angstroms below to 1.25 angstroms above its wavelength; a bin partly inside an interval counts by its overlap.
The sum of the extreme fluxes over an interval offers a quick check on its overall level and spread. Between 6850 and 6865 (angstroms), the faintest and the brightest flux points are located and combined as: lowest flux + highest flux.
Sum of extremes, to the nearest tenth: 33.2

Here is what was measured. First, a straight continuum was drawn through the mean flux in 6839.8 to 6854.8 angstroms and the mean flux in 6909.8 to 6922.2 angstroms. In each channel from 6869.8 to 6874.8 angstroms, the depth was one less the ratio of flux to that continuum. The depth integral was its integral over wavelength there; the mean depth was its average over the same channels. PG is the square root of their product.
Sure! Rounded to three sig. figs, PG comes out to 0.103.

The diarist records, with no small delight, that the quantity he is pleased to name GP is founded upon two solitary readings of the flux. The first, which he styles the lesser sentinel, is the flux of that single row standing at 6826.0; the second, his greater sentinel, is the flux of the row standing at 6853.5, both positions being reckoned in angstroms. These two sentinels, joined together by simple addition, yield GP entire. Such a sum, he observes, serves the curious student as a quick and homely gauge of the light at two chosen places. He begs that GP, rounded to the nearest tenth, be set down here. 34.1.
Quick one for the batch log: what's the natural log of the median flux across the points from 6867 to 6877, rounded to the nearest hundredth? 2.90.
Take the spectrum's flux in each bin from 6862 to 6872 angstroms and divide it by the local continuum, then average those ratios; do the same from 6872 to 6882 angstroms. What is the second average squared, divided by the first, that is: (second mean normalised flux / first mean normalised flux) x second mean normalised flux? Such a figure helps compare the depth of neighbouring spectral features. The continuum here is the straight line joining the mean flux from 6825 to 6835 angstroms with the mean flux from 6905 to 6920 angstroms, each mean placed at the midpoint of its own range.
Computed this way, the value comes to 1.11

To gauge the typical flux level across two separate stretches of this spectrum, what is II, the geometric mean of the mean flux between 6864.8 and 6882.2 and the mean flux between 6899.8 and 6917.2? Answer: 17.75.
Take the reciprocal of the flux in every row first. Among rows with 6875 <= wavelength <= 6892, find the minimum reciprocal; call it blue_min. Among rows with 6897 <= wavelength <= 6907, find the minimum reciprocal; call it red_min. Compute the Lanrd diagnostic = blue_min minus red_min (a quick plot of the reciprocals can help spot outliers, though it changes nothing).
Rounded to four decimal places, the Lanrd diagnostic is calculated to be -0.0021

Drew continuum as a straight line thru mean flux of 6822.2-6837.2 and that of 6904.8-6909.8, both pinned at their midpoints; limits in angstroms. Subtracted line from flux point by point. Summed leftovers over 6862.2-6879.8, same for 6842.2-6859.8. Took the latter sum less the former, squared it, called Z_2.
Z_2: 11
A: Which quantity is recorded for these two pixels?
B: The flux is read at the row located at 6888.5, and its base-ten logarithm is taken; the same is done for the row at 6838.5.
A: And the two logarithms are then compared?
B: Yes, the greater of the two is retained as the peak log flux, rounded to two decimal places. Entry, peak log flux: 1.25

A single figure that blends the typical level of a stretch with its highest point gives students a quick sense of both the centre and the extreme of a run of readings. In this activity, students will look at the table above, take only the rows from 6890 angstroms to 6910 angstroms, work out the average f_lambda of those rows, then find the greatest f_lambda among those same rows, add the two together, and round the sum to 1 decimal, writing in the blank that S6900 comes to 35.8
